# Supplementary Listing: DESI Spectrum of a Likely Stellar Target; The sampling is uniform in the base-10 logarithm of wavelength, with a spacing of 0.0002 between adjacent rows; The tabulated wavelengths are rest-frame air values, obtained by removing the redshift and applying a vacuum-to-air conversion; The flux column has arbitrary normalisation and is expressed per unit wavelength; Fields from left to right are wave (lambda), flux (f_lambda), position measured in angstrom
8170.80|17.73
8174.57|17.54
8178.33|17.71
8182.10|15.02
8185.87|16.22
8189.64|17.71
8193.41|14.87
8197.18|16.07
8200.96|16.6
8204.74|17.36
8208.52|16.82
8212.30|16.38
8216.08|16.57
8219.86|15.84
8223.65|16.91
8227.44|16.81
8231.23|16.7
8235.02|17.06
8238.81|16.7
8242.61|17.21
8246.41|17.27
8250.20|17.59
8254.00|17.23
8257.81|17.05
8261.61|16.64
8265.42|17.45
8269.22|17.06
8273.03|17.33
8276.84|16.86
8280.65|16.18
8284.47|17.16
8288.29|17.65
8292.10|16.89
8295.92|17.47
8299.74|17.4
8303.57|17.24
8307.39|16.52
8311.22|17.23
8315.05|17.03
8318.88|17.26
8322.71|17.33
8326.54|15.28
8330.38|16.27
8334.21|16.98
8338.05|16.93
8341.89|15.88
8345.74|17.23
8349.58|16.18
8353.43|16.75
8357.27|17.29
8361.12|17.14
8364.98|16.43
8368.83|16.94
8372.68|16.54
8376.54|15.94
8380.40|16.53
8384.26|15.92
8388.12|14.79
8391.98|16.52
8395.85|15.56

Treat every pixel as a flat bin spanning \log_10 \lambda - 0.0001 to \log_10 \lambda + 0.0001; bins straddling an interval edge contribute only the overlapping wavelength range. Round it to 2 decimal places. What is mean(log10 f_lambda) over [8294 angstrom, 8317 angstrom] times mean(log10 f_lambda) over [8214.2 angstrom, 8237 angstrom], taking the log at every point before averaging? 1.51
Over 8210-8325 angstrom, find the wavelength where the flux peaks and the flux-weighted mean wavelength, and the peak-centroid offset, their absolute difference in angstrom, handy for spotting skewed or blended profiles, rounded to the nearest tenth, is 20.6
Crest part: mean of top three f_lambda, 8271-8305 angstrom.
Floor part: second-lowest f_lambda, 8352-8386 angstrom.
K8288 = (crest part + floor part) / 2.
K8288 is 16.72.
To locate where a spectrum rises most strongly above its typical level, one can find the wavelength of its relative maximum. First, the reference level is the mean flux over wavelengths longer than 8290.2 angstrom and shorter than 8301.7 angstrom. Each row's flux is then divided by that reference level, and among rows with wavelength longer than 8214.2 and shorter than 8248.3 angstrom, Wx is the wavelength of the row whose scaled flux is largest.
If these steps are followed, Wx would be 8246.41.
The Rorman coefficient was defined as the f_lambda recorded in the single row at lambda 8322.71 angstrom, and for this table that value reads 17.33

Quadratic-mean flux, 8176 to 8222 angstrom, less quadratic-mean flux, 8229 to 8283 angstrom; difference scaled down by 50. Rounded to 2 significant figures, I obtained -0.011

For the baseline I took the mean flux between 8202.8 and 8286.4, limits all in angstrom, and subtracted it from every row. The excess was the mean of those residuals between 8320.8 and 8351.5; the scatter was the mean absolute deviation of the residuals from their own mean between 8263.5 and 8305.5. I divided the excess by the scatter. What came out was -1.4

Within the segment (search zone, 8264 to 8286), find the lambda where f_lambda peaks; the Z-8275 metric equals 8265.42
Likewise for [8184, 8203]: 8189.64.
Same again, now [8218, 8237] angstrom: 8235.02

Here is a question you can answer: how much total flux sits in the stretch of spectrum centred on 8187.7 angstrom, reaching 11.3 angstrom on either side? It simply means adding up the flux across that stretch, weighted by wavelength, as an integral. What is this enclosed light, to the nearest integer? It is 368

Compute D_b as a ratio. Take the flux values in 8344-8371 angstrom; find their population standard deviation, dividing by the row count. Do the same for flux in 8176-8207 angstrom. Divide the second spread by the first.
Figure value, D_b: 2.7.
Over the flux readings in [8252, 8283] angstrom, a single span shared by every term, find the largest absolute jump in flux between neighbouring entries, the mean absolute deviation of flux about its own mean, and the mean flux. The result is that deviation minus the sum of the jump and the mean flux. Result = -17.5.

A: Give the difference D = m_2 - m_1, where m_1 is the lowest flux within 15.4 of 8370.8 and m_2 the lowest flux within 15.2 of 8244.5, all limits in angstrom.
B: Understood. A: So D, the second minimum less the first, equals 0.8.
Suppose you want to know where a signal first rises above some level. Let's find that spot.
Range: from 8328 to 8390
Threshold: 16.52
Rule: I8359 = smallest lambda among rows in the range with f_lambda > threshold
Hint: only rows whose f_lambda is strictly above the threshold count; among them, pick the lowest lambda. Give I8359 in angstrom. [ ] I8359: 8334.21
